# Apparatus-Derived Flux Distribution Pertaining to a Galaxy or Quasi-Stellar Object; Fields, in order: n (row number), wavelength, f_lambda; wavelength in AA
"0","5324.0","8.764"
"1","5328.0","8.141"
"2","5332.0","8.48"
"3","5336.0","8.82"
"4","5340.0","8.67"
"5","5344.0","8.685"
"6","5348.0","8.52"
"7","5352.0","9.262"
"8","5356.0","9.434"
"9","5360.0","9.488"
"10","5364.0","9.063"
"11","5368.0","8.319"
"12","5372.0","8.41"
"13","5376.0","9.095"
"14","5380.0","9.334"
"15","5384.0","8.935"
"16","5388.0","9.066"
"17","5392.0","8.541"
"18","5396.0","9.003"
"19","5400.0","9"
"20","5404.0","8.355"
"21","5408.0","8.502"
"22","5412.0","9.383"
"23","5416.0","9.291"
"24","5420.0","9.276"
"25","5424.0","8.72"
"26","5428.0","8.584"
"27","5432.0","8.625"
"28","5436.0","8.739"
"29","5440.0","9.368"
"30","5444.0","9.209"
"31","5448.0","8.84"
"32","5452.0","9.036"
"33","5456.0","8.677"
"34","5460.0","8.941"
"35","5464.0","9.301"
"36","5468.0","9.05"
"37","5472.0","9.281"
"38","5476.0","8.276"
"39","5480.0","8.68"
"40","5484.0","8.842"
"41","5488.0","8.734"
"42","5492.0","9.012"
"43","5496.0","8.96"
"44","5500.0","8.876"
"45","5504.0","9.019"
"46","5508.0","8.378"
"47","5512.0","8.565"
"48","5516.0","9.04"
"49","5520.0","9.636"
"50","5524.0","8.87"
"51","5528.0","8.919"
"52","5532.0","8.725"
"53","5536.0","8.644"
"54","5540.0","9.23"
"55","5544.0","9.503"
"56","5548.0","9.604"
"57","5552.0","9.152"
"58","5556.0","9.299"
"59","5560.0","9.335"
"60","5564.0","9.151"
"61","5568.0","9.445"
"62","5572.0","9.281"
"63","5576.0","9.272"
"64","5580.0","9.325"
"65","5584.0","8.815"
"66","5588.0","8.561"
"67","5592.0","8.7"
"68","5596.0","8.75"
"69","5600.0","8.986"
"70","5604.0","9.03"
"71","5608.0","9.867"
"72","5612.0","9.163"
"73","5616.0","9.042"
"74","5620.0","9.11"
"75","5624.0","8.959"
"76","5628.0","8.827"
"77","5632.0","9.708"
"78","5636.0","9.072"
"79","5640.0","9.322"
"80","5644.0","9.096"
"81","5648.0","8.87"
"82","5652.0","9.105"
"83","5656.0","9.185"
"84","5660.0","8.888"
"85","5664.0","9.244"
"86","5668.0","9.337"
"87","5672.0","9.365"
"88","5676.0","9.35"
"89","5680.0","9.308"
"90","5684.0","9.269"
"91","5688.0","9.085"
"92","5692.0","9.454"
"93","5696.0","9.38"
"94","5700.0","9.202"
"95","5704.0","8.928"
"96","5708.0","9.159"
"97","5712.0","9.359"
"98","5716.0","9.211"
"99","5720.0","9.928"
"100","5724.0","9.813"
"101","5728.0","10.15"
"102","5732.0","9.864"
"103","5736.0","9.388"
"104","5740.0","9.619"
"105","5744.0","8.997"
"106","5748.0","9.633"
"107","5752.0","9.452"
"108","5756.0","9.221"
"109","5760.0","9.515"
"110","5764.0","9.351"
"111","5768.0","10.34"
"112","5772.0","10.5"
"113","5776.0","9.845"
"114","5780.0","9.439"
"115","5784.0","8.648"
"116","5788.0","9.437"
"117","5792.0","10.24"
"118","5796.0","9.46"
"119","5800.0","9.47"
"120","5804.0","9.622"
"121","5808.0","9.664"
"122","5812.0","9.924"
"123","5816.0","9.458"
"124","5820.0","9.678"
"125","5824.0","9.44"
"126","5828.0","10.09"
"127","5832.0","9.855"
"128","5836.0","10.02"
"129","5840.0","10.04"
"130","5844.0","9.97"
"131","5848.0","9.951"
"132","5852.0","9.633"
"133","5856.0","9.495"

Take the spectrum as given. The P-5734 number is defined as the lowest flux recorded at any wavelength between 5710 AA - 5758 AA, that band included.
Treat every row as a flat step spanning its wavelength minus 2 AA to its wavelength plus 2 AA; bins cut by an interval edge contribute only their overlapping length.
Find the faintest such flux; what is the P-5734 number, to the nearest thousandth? 8.997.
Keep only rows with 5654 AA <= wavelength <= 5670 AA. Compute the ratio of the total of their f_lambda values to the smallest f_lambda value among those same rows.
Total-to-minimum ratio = 4.12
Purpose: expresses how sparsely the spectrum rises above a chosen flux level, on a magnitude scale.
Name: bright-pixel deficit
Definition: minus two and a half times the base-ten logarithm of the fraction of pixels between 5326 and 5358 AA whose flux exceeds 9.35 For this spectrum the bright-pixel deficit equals 2.3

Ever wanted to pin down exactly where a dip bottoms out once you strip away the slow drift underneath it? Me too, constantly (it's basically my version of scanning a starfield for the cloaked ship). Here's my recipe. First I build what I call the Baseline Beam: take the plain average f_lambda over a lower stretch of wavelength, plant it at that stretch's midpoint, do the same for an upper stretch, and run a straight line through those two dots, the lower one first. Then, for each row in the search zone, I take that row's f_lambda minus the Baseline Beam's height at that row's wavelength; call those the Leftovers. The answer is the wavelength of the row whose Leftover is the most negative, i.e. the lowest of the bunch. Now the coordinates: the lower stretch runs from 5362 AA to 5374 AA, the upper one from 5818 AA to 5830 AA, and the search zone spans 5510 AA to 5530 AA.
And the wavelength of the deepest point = 5512.0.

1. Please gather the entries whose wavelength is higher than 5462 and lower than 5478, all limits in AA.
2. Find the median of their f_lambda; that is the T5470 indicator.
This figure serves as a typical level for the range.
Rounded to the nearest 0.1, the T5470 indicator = 9.2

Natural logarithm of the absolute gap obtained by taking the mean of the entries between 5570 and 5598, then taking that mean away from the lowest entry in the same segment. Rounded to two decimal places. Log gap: -0.92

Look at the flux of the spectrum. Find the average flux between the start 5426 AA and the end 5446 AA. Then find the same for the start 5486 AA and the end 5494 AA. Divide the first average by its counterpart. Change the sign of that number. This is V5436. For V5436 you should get -1.004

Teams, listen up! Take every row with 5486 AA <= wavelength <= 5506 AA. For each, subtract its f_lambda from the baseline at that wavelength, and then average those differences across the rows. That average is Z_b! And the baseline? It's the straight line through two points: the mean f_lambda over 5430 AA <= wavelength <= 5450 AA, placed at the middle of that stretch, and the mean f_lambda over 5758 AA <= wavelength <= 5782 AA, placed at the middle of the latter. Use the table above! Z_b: 0.18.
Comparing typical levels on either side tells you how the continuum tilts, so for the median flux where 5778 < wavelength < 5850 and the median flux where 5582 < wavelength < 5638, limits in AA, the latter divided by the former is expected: 0.931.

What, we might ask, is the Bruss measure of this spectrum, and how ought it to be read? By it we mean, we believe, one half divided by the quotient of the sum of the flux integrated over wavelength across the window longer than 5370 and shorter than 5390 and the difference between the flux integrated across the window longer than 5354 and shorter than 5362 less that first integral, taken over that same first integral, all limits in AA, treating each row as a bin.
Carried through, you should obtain 1.18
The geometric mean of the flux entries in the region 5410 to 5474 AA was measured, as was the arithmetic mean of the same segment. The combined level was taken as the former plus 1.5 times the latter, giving 22.5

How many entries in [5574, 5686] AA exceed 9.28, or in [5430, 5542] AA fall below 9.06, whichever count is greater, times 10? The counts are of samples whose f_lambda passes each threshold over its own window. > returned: 220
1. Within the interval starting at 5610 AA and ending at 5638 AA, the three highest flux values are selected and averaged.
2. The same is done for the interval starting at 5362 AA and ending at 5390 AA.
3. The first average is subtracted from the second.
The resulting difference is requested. -0.16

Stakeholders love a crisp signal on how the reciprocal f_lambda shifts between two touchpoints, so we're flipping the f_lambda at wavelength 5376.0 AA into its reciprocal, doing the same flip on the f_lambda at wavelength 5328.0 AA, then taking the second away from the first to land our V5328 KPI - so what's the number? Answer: -0.013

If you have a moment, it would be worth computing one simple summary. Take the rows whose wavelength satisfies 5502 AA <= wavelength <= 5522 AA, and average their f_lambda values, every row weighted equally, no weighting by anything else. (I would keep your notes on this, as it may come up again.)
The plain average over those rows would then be 8.93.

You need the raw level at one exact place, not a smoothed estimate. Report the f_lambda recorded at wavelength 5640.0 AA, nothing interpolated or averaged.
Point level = 9.322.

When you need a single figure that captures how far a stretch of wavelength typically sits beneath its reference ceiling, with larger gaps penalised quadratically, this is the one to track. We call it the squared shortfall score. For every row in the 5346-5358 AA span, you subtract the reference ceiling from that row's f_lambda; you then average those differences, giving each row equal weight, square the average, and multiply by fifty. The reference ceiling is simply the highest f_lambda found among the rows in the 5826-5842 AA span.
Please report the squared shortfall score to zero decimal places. 52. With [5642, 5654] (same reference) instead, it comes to 57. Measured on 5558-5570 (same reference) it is 30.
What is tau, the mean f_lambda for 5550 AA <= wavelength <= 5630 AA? 9.1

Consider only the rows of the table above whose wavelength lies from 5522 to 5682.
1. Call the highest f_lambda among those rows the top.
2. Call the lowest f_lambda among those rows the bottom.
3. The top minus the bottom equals 1.31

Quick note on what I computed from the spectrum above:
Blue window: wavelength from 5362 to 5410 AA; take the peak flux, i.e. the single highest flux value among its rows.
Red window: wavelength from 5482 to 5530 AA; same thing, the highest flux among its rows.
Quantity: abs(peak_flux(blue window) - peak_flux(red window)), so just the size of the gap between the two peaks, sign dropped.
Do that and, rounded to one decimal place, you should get 0.3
